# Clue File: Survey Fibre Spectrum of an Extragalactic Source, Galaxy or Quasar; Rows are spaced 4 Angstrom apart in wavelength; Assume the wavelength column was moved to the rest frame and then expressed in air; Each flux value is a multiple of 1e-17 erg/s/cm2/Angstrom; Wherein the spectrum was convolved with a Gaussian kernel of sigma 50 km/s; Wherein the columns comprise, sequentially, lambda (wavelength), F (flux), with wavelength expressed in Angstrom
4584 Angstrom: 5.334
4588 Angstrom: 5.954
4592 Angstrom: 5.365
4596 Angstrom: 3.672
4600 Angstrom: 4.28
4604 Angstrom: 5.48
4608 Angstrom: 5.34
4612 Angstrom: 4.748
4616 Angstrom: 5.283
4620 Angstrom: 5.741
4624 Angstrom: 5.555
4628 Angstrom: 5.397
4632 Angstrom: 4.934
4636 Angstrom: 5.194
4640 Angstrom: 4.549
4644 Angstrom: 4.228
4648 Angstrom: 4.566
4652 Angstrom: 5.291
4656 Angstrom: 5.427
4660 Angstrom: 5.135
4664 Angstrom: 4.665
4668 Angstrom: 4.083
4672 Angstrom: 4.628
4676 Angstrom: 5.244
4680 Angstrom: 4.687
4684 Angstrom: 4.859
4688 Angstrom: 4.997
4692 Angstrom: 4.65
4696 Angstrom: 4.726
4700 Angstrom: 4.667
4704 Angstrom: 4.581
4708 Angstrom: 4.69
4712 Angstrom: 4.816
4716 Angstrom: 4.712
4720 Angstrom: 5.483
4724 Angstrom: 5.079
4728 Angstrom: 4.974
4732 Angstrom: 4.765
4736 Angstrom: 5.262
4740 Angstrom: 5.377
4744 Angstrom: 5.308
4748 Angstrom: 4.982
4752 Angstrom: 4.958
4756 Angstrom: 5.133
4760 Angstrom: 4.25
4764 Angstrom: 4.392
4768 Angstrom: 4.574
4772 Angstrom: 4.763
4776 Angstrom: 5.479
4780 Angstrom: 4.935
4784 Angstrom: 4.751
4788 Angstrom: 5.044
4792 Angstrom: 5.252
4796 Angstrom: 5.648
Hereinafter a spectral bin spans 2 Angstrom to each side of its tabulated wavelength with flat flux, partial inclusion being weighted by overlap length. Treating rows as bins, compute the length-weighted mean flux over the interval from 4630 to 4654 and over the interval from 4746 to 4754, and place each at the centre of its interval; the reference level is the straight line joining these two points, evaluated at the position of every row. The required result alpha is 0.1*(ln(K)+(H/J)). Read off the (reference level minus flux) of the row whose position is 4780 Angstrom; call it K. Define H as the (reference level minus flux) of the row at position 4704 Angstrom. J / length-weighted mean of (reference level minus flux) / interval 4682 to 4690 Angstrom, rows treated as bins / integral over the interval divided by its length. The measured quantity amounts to -0.75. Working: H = 0.3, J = -0.06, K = 0.1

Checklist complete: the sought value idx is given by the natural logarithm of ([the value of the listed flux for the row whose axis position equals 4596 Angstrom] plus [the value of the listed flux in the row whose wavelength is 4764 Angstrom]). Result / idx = 2.09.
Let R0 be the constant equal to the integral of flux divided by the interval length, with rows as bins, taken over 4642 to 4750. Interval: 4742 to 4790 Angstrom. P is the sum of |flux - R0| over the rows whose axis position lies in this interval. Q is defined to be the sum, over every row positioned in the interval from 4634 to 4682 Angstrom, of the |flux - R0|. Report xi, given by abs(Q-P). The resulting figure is 1.3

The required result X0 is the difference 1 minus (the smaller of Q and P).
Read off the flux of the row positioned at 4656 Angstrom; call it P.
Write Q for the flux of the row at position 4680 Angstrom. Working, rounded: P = 5.427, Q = 4.687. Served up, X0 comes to -3.69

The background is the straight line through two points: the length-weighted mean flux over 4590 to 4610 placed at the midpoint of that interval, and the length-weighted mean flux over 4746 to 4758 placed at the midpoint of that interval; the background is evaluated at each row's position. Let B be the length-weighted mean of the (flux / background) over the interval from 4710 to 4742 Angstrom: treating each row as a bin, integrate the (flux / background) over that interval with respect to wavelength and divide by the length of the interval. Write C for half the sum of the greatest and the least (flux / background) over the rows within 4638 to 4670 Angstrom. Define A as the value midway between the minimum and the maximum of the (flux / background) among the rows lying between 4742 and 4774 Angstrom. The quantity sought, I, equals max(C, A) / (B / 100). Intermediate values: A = 0.95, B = 1.01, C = 0.969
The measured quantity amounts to 95.6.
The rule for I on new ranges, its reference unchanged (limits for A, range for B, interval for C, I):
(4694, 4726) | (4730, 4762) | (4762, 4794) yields 101.4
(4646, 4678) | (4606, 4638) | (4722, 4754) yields 93.3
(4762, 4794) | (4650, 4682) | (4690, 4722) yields 101.5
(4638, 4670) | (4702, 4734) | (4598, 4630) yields 105.4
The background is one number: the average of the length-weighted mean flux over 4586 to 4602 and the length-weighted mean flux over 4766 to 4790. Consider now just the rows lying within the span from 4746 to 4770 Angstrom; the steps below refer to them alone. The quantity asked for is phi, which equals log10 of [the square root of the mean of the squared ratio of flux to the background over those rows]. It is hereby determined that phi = -0.01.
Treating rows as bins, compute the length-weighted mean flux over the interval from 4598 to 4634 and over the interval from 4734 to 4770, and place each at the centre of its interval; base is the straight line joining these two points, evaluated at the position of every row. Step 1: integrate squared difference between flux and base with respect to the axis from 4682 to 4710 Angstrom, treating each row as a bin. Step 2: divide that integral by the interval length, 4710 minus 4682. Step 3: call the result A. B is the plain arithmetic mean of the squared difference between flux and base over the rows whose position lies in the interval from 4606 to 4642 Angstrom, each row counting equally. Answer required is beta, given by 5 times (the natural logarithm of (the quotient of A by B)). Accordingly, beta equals -1.2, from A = 0.10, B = 0.127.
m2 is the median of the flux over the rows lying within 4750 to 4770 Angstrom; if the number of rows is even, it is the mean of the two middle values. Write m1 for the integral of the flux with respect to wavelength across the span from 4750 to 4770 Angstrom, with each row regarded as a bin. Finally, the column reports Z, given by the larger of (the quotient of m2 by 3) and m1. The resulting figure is 93.2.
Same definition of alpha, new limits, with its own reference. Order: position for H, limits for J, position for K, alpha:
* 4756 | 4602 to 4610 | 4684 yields -0.55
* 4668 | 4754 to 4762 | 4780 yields 0.01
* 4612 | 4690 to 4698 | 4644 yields -0.06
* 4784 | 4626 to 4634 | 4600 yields -0.15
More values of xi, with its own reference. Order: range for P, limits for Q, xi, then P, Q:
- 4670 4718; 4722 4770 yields 1.3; 2.3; 3.6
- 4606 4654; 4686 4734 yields 2.6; 5.1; 2.5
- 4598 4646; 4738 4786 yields 1.9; 5.6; 3.7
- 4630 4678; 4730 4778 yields 0.5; 4.5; 4.0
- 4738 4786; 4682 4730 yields 1.3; 3.7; 2.4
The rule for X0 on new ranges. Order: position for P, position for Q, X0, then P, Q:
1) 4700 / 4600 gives -3.28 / 4.667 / 4.28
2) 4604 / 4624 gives -4.48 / 5.48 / 5.555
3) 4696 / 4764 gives -3.39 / 4.726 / 4.392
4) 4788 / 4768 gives -3.57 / 5.044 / 4.574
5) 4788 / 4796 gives -4.04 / 5.044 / 5.648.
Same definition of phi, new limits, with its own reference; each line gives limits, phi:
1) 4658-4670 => -0.02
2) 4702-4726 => 0.00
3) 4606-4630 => 0.04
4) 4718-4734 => 0.02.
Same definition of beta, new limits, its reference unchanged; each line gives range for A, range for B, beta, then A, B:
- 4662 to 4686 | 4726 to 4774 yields 4.5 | 0.27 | 0.108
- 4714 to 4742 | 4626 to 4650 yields -5.2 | 0.10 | 0.268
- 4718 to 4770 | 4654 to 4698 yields -2.0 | 0.12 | 0.178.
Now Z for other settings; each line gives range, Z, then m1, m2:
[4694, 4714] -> 93.9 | 94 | 4.7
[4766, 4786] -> 98.0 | 98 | 4.8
